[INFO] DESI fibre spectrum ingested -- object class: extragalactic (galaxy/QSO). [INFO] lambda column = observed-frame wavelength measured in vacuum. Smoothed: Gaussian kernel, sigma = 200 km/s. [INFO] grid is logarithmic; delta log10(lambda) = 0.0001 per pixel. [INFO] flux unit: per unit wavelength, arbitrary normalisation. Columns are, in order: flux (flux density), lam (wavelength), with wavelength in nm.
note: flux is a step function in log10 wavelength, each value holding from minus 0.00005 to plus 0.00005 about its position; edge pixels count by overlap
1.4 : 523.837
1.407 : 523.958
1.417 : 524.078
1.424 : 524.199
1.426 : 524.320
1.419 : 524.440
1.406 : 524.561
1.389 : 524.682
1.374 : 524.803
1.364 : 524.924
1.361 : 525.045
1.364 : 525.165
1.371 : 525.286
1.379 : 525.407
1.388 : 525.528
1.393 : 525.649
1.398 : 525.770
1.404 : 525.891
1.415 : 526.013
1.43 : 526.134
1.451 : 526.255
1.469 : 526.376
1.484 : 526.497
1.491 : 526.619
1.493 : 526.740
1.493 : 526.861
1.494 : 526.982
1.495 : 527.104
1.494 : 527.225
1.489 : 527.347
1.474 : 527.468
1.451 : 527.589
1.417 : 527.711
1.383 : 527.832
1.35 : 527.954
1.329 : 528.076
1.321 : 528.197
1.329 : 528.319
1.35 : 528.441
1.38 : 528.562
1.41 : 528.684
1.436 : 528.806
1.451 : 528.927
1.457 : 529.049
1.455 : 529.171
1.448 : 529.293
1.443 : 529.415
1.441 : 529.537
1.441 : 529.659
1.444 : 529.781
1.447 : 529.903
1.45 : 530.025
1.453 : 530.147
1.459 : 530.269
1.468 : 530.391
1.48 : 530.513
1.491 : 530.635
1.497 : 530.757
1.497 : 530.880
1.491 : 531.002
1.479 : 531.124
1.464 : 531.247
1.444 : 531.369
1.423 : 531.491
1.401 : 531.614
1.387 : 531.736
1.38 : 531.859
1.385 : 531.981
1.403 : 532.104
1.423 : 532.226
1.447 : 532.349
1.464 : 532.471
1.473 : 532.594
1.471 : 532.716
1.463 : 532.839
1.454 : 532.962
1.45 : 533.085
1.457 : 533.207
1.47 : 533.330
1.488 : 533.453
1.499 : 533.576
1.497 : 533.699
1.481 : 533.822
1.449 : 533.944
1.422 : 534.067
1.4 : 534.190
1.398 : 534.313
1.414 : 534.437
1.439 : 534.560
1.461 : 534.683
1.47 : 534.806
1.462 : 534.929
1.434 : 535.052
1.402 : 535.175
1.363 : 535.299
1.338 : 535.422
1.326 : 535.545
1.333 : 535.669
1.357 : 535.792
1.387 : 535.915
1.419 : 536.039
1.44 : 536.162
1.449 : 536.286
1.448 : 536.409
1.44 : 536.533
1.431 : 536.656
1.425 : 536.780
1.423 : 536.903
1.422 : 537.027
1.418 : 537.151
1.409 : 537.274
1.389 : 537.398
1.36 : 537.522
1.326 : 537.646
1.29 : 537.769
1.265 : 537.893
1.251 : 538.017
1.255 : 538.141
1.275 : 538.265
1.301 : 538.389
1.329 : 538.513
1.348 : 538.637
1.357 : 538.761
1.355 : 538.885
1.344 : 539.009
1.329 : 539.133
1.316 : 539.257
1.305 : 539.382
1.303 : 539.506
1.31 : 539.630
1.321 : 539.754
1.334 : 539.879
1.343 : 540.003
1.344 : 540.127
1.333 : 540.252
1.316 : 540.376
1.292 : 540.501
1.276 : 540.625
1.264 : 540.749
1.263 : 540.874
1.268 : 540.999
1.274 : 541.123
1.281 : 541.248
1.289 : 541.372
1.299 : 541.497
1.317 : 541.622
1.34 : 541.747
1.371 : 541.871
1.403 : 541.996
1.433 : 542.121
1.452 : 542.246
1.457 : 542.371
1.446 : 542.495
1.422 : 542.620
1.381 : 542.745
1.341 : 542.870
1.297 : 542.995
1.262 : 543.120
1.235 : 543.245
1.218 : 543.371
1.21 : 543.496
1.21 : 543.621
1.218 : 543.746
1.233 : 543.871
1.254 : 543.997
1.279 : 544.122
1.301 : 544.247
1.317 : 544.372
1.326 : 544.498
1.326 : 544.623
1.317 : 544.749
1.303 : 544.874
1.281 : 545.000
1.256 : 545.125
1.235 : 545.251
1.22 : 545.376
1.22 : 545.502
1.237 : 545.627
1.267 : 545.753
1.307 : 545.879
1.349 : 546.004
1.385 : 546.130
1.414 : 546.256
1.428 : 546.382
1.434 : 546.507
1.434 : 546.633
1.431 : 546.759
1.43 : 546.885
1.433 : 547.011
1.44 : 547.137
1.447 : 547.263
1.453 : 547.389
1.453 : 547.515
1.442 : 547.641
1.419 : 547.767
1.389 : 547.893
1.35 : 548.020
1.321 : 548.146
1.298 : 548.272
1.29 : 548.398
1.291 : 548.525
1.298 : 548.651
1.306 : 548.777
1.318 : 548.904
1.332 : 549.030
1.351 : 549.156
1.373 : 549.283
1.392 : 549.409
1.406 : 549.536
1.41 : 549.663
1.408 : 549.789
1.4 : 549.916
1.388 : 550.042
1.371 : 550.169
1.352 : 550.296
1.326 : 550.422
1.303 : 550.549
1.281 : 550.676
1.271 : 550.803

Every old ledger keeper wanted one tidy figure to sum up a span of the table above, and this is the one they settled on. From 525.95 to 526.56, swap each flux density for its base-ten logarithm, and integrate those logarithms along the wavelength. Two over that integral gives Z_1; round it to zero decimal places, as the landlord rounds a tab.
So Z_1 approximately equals 20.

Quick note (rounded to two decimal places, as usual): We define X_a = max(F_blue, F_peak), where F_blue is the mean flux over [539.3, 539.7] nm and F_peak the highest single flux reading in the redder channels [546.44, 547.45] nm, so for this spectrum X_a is 1.45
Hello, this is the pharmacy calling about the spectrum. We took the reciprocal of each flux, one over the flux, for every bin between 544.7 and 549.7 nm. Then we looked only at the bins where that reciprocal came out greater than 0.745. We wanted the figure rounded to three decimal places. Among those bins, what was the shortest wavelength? 544.749 nm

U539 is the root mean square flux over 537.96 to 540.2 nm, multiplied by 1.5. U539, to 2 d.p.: 1.98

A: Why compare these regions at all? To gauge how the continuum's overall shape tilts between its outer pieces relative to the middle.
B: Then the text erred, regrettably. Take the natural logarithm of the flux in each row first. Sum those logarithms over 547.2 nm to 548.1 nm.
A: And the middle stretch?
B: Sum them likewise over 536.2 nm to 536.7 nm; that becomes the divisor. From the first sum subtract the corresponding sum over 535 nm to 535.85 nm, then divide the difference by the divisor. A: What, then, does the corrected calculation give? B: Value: 0.2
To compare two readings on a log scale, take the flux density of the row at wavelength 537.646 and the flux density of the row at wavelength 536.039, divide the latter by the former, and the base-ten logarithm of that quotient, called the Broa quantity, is 0.029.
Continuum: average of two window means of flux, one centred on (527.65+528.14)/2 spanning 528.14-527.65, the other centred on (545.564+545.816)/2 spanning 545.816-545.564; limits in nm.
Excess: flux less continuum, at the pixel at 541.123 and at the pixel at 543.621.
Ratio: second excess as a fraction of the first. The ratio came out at 2.7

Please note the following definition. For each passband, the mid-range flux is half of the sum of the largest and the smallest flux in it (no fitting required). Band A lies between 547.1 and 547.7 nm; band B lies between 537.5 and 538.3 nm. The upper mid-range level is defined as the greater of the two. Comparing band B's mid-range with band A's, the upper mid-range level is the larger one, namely 1.45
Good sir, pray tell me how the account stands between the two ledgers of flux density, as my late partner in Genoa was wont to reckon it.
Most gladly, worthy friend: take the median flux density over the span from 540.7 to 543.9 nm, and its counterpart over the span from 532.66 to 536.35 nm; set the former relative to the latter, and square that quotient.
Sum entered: 0.80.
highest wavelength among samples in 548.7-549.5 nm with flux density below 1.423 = 549.409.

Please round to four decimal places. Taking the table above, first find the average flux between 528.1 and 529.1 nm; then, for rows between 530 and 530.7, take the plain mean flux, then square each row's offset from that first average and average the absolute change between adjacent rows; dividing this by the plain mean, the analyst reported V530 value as 0.0009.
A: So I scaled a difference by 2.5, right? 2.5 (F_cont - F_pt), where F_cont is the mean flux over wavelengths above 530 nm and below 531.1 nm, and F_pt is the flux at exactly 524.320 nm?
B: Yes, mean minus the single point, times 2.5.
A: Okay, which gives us 0.13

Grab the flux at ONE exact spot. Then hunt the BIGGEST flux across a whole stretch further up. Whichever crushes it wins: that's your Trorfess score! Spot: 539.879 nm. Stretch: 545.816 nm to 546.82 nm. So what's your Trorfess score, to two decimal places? 1.43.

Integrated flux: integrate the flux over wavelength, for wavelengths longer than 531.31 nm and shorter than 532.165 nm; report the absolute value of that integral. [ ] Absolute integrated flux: 1.2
